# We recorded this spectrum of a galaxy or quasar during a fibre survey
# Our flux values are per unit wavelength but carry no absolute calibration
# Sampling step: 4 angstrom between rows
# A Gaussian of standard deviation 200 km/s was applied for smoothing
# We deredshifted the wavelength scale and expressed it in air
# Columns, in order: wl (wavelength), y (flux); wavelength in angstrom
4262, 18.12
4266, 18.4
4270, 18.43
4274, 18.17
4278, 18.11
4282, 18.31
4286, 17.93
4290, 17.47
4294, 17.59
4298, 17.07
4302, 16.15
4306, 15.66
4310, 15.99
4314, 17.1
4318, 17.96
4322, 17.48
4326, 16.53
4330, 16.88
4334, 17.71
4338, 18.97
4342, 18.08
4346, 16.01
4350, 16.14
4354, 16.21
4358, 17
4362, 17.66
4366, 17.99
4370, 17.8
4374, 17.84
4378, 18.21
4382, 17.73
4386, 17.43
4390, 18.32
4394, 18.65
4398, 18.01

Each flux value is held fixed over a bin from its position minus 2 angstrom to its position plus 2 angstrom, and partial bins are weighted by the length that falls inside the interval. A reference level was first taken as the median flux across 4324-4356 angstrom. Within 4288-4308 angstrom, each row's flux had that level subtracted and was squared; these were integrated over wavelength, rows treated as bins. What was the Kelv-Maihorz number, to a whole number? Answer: 12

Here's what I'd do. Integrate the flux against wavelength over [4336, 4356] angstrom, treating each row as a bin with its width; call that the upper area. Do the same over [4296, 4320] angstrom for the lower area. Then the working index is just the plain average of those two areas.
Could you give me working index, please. 371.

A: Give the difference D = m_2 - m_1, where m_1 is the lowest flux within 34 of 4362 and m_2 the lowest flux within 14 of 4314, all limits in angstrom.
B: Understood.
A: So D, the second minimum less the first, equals -0.35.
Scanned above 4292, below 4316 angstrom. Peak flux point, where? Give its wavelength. 4294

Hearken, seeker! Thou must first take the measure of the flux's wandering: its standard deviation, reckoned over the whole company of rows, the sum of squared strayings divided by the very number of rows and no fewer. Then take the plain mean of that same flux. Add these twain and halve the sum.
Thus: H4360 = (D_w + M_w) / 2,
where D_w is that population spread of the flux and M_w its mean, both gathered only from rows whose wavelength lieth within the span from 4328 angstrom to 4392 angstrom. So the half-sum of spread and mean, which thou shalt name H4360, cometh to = 9.16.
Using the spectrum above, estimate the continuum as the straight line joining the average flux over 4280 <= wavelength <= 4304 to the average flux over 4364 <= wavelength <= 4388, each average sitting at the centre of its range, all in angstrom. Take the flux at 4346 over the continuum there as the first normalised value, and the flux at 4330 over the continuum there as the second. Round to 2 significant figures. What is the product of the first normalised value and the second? 0.87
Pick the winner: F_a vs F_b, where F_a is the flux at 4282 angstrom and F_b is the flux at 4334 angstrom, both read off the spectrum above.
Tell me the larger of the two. 18.31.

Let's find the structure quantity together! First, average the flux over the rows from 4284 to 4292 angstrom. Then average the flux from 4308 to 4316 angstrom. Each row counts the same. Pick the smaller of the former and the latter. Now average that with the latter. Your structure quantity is 16.5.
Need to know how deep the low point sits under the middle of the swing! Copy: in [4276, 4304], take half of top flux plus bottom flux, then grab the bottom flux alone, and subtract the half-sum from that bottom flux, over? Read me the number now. -1.08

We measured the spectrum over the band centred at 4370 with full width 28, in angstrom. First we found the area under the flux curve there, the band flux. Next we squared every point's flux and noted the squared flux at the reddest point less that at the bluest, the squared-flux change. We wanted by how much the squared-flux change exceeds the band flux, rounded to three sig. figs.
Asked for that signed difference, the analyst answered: -472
